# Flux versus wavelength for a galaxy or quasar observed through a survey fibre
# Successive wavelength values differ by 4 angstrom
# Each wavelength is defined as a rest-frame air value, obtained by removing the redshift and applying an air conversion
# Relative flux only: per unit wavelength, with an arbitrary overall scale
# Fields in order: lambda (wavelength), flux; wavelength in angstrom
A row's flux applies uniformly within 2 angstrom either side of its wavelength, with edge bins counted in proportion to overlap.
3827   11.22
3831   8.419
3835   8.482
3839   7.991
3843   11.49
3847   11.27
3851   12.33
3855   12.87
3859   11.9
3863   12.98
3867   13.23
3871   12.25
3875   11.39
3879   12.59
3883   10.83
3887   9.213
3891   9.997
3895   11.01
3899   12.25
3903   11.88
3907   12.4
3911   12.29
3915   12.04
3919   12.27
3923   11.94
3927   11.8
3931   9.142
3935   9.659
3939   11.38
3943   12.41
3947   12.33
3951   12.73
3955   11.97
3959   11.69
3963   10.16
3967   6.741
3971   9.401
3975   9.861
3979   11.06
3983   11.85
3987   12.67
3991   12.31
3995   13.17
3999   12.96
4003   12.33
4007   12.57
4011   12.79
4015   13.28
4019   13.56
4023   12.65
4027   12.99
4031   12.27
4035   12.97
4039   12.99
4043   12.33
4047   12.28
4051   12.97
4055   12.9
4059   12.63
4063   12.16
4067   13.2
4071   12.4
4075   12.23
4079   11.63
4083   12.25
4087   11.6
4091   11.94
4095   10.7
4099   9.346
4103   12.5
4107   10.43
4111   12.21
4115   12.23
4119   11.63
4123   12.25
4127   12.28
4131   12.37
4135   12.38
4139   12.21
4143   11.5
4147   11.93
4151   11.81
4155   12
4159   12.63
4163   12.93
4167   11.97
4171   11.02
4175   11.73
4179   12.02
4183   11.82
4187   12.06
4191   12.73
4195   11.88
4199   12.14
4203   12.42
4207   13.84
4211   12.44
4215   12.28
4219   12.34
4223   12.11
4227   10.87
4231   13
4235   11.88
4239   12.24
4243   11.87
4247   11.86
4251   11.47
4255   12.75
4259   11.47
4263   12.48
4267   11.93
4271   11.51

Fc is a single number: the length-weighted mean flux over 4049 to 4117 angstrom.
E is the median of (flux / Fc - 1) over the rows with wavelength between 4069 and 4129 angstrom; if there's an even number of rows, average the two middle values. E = 0.021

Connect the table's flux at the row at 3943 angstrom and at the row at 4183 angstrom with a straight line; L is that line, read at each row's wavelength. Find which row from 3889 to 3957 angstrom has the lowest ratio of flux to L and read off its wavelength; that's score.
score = 3931 angstrom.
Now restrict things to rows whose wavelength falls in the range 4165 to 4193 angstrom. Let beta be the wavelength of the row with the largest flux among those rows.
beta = 4191 angstrom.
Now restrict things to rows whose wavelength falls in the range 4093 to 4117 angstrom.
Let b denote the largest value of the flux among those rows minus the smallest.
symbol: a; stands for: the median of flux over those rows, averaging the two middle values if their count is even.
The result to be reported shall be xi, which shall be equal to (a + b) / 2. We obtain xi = 7.3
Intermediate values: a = 11.5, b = 3.2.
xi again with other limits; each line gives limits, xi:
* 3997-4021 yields 7.1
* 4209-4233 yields 7.2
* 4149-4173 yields 6.9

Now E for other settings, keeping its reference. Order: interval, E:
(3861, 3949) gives 0.002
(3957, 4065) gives 0.051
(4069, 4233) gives 0.015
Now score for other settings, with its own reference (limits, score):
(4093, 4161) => 4099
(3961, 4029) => 3967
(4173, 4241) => 4227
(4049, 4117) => 4099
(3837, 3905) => 3839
